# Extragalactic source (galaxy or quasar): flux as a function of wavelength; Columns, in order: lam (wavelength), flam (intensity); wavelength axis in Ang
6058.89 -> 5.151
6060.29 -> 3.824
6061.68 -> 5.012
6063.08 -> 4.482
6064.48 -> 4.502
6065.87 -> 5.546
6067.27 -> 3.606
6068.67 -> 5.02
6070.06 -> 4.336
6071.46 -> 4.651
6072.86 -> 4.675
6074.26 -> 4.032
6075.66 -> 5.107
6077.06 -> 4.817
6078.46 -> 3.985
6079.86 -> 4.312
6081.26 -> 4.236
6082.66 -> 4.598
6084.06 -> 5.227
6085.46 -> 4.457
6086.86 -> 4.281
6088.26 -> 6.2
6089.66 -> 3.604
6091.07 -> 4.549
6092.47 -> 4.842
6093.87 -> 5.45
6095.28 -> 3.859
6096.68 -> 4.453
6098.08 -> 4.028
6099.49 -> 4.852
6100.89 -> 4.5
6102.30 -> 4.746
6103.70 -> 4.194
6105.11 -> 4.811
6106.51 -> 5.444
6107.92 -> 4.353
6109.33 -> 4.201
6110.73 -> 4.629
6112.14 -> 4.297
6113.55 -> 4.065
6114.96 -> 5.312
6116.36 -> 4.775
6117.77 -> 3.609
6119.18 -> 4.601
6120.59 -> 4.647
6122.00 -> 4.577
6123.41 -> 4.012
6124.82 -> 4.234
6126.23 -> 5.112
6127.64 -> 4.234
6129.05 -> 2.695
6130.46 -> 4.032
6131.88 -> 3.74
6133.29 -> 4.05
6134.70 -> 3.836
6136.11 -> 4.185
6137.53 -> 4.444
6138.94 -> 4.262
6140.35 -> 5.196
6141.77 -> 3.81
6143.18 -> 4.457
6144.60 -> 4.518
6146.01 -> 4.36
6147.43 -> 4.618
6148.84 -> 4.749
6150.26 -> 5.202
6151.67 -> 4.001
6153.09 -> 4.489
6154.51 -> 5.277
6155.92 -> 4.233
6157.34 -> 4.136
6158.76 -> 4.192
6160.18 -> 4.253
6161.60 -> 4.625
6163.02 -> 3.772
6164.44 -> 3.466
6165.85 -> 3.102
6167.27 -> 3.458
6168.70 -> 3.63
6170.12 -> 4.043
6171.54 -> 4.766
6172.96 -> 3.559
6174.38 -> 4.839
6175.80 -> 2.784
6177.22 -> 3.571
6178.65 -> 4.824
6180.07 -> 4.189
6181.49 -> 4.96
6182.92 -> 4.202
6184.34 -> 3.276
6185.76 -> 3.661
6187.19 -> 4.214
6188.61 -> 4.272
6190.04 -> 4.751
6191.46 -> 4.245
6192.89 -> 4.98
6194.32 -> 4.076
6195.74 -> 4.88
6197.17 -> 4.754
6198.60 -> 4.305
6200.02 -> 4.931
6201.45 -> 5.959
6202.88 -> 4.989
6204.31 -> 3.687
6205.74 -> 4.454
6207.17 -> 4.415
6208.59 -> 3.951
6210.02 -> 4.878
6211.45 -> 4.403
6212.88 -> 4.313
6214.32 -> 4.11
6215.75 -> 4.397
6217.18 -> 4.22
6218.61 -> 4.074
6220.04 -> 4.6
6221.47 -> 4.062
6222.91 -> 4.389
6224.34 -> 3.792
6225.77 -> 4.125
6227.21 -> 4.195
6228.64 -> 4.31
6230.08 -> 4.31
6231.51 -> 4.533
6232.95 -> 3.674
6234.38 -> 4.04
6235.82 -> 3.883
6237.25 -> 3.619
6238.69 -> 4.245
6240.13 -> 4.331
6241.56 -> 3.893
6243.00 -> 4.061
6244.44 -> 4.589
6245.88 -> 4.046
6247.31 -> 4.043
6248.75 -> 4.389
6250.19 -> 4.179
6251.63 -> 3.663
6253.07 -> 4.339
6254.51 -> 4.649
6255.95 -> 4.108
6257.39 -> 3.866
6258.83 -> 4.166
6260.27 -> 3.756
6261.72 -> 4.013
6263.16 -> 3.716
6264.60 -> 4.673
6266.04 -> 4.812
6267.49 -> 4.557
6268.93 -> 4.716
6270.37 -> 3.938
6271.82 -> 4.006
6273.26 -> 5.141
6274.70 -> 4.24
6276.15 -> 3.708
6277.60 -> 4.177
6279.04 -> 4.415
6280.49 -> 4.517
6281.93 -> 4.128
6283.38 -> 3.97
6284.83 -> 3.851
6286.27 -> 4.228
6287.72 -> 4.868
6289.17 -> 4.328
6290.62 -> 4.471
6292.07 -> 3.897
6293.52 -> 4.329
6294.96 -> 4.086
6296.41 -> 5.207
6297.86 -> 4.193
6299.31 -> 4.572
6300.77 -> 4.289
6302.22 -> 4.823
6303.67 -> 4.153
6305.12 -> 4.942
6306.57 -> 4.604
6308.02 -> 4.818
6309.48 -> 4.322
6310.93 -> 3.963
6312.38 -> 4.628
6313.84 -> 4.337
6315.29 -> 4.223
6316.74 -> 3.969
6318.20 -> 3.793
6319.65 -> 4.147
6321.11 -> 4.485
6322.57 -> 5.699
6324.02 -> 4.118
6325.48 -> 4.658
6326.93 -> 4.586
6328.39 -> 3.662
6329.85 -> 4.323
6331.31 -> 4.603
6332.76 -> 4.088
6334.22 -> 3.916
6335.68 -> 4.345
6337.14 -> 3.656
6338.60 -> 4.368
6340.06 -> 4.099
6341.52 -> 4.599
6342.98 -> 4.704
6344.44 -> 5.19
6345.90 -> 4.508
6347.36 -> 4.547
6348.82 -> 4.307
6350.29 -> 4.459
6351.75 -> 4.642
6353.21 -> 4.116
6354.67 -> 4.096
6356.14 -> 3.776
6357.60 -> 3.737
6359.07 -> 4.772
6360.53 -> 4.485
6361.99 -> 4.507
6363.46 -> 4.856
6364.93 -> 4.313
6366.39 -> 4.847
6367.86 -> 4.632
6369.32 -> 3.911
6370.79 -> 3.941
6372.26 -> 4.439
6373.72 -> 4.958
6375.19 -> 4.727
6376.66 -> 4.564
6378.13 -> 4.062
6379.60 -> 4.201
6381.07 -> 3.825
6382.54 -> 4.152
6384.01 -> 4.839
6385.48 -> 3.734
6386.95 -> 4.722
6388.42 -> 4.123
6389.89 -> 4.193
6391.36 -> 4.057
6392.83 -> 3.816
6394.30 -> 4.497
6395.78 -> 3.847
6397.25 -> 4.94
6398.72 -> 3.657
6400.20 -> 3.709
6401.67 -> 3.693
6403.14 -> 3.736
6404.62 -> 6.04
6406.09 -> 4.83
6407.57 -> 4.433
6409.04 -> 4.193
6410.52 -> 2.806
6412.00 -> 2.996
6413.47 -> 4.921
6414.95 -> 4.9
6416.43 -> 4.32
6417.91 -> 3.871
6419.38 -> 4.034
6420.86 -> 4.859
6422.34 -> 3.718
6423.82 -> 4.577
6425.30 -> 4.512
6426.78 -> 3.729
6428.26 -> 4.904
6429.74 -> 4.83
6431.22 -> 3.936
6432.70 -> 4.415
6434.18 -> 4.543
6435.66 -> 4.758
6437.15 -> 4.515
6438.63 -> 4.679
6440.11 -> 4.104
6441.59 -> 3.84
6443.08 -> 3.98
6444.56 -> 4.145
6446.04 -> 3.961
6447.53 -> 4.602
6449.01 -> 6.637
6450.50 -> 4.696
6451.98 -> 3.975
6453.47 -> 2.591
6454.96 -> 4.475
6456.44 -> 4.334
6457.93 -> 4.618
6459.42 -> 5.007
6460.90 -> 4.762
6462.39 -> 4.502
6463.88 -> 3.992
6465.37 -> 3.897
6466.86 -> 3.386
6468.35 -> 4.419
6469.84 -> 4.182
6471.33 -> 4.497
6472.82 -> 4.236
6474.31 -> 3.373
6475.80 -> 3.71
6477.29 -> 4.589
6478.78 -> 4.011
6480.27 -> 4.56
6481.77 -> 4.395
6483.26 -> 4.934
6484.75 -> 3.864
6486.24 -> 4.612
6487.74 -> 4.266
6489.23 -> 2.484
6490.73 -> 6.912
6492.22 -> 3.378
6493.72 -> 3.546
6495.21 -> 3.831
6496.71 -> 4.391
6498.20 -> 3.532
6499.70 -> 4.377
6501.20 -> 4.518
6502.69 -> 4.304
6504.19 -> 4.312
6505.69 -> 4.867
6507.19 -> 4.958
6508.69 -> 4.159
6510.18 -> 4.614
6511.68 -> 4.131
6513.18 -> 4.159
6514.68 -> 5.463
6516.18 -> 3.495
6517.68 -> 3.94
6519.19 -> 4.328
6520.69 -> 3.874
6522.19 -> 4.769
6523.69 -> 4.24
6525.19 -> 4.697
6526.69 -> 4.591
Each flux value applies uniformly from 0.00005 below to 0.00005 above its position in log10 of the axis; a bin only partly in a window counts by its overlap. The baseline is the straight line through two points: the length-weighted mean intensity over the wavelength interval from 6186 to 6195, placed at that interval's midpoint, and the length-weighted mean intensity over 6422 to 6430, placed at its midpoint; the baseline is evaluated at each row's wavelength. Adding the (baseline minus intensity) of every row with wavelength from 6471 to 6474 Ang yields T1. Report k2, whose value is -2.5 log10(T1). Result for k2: 3.6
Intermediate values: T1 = 0.0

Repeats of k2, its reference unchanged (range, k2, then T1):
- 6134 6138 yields 0.4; 0.7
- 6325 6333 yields 1.1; 0.4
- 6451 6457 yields -0.8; 2.2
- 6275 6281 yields 0.4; 0.7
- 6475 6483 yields 0.5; 0.7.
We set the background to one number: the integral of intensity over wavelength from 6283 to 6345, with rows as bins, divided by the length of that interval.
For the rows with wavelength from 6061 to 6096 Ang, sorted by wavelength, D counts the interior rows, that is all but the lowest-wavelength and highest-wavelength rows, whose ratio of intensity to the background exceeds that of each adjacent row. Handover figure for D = 8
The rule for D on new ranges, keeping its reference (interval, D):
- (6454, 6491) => 7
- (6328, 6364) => 7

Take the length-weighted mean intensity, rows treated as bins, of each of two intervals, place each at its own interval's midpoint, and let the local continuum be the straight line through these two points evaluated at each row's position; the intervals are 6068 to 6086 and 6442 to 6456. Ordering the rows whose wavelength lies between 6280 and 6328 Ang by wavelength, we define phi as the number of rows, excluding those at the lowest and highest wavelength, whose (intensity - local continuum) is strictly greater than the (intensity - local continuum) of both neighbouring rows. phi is 11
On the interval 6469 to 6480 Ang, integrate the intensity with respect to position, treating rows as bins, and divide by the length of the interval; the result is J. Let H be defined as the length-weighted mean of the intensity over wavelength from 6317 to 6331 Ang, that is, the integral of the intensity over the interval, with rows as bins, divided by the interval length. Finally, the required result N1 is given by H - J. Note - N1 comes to 0.26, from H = 4.38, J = 4.1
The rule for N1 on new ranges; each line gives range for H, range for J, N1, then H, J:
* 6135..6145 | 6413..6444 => 0.01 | 4.38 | 4.4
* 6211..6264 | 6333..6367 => -0.24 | 4.14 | 4.4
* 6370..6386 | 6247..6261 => 0.20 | 4.32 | 4.1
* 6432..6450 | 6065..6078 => -0.11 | 4.52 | 4.6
